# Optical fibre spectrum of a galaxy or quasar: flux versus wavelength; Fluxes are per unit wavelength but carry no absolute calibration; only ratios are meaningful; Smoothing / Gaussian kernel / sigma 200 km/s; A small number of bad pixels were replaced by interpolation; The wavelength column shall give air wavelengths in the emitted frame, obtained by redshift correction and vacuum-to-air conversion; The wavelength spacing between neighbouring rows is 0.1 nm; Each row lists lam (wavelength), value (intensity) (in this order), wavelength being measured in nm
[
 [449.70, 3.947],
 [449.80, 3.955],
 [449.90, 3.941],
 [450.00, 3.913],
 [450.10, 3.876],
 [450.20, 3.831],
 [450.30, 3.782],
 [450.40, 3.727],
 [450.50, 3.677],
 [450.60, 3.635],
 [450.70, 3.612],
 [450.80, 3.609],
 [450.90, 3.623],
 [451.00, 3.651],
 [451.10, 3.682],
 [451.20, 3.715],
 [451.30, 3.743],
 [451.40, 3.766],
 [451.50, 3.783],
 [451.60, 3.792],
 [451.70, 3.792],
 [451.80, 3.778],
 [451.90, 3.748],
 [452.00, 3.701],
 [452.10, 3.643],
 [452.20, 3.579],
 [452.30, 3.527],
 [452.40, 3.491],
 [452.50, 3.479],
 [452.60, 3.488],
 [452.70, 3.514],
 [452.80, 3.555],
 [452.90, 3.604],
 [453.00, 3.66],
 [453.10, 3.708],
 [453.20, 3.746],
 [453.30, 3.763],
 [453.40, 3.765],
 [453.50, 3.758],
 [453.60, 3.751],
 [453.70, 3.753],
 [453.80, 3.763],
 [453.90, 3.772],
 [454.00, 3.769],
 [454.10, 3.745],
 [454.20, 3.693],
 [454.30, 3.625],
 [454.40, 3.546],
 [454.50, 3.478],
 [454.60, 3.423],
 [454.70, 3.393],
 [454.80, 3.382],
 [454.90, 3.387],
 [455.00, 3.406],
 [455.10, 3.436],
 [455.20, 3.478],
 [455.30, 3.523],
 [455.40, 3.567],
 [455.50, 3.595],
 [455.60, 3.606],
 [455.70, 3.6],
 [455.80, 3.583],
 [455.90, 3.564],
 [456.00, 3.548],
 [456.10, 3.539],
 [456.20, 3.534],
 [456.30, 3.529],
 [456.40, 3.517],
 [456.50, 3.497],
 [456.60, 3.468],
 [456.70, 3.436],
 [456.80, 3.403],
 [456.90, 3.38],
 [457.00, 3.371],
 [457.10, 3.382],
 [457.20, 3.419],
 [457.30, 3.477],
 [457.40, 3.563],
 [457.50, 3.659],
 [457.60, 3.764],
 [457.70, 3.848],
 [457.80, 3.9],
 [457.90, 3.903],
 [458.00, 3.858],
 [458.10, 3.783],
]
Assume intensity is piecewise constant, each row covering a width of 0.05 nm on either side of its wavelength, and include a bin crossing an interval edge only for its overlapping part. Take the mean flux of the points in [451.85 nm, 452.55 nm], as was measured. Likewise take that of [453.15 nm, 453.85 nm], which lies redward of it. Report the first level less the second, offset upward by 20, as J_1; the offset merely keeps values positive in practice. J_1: 19.84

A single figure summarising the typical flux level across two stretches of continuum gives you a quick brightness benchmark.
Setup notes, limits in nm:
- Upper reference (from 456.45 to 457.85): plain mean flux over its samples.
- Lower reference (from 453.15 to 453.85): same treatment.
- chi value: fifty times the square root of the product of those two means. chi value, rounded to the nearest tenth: 182.4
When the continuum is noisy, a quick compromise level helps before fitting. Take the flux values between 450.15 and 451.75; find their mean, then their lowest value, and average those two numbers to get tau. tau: 3.66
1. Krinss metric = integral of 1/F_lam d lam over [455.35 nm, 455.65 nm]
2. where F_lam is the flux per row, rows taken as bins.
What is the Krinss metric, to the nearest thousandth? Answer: 0.084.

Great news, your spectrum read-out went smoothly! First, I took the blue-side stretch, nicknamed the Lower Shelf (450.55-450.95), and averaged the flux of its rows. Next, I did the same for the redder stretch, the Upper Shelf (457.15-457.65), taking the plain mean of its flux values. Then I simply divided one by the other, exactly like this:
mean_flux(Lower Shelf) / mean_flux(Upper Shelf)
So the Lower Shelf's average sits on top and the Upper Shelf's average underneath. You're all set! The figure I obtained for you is 1.01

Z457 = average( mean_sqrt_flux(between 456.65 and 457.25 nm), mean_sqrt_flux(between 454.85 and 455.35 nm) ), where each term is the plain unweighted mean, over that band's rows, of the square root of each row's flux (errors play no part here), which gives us 1.85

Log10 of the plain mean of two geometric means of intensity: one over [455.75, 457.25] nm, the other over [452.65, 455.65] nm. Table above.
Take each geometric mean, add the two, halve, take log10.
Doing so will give 0.549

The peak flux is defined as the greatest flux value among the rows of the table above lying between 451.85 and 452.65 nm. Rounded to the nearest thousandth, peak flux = 3.748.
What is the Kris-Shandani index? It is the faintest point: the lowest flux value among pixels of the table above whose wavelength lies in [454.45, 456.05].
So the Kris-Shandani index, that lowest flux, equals 3.382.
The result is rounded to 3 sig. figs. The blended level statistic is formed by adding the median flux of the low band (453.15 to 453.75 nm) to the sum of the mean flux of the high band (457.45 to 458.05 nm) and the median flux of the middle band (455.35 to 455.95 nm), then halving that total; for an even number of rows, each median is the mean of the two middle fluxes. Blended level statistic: 5.58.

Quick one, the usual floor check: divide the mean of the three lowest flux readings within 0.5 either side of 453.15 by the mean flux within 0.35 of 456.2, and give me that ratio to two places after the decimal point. 1.01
